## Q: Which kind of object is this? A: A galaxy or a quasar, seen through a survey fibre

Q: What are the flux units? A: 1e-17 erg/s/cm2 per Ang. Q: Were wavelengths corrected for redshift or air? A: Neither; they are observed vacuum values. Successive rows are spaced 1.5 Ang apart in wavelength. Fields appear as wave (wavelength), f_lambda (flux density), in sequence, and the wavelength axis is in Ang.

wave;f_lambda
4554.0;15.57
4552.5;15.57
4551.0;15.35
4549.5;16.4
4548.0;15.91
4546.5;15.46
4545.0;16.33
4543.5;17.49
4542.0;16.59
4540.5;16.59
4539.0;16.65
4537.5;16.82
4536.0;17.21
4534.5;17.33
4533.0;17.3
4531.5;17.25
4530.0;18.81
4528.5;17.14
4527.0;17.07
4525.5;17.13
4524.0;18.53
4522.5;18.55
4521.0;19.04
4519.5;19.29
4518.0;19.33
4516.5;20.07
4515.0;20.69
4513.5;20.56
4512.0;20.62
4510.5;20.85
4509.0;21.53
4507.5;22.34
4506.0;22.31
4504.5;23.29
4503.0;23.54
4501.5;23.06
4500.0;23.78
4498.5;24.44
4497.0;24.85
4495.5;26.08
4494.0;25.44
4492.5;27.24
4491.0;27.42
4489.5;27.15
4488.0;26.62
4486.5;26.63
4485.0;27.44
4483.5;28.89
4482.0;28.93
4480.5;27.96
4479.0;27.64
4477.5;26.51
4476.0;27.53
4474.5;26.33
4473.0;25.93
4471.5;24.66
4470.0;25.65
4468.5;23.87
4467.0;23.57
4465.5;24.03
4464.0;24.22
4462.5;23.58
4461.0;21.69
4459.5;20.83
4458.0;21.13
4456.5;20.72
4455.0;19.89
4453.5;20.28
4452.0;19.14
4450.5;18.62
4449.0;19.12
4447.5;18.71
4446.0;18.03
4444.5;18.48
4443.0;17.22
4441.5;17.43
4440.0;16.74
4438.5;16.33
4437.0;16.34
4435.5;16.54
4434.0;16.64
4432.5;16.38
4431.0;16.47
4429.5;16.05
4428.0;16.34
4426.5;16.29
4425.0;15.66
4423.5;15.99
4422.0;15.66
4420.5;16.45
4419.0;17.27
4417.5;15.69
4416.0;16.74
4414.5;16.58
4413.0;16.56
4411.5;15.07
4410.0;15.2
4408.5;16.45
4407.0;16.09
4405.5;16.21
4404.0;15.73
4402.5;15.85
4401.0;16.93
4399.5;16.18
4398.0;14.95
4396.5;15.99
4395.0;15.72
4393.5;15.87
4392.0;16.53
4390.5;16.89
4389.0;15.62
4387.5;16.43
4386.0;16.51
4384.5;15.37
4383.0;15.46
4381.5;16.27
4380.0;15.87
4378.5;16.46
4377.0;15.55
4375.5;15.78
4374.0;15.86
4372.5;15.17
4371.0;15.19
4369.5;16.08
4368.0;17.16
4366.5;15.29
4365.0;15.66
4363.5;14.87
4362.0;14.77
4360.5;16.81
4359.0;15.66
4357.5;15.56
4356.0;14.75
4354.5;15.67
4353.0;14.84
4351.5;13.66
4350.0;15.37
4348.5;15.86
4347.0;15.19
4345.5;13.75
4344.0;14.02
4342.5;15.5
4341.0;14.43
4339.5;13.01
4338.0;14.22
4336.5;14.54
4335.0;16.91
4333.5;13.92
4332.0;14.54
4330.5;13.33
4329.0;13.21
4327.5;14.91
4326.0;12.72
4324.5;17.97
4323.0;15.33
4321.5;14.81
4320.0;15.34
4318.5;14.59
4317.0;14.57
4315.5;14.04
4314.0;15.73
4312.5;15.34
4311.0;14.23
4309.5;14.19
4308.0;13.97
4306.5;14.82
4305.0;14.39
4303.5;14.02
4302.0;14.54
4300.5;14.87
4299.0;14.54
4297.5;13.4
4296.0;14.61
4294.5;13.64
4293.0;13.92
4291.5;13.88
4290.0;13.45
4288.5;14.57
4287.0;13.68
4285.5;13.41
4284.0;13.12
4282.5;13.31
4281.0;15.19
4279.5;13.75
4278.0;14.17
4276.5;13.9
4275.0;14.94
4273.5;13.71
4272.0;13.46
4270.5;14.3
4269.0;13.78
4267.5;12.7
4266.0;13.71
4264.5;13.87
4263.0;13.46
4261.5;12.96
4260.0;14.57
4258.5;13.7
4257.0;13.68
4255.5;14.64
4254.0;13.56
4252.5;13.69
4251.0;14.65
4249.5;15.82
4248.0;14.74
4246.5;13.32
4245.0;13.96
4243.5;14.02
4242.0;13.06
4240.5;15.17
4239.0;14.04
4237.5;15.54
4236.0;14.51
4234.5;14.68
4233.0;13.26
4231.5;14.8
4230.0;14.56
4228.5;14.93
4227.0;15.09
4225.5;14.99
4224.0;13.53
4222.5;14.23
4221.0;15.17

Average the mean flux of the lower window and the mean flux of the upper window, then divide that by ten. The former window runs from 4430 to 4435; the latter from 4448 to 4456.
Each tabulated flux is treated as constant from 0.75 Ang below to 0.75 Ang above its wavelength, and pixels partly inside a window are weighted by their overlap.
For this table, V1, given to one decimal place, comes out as 1.8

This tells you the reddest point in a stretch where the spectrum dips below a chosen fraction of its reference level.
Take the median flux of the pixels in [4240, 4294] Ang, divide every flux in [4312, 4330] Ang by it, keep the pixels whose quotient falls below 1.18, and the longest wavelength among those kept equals 4329.0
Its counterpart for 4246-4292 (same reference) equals 4291.5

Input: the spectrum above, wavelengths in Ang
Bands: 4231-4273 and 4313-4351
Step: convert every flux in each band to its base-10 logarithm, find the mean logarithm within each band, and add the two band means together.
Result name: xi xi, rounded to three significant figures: 2.31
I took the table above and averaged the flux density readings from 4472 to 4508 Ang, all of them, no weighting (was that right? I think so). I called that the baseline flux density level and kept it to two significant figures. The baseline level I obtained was 26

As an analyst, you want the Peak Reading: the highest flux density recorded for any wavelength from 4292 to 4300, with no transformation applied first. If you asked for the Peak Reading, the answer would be 14.61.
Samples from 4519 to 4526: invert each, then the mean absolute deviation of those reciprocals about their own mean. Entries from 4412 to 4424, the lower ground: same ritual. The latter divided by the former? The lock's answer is 1.0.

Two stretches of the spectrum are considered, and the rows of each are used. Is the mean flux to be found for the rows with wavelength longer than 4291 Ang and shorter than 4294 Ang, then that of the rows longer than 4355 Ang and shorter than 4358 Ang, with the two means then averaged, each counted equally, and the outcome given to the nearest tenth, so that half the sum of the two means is 14.5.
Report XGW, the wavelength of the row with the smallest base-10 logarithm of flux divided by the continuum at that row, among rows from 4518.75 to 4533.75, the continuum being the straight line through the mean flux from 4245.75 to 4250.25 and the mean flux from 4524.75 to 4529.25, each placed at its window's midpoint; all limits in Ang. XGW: 4527.0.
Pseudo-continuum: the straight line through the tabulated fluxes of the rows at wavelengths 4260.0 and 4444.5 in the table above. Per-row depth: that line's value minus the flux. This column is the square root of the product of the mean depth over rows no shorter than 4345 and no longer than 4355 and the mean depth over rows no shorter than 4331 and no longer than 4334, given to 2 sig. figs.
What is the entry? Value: 1.7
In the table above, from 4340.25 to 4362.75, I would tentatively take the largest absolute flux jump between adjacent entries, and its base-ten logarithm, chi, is 0.31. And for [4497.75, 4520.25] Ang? -0.01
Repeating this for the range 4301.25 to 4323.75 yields 0.23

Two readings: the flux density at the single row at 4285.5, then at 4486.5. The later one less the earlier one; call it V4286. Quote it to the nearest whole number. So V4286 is 13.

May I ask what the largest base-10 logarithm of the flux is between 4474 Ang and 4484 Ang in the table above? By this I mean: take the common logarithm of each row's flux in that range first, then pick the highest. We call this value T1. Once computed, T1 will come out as 1.46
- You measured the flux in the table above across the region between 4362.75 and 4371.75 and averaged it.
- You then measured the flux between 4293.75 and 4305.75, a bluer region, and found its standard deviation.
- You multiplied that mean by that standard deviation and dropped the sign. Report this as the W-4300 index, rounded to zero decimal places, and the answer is 8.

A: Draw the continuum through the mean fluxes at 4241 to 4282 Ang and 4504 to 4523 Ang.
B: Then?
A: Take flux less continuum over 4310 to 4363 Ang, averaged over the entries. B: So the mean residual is -1.13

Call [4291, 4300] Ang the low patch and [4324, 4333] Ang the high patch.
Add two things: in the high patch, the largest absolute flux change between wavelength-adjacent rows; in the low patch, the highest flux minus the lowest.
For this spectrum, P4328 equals 6.5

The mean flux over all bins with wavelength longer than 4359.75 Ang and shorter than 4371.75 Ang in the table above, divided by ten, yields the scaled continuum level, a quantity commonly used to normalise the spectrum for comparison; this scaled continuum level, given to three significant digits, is 1.57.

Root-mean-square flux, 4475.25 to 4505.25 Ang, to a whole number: 26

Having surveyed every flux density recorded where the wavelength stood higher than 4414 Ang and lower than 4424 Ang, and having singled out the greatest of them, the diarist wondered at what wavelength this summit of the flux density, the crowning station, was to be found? 4419.0 Ang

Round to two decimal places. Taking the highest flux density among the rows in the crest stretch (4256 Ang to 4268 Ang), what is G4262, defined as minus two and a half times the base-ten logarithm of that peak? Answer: -2.91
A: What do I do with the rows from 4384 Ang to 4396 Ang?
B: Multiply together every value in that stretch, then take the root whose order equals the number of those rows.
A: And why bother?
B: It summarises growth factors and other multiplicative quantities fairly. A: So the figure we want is 16.1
